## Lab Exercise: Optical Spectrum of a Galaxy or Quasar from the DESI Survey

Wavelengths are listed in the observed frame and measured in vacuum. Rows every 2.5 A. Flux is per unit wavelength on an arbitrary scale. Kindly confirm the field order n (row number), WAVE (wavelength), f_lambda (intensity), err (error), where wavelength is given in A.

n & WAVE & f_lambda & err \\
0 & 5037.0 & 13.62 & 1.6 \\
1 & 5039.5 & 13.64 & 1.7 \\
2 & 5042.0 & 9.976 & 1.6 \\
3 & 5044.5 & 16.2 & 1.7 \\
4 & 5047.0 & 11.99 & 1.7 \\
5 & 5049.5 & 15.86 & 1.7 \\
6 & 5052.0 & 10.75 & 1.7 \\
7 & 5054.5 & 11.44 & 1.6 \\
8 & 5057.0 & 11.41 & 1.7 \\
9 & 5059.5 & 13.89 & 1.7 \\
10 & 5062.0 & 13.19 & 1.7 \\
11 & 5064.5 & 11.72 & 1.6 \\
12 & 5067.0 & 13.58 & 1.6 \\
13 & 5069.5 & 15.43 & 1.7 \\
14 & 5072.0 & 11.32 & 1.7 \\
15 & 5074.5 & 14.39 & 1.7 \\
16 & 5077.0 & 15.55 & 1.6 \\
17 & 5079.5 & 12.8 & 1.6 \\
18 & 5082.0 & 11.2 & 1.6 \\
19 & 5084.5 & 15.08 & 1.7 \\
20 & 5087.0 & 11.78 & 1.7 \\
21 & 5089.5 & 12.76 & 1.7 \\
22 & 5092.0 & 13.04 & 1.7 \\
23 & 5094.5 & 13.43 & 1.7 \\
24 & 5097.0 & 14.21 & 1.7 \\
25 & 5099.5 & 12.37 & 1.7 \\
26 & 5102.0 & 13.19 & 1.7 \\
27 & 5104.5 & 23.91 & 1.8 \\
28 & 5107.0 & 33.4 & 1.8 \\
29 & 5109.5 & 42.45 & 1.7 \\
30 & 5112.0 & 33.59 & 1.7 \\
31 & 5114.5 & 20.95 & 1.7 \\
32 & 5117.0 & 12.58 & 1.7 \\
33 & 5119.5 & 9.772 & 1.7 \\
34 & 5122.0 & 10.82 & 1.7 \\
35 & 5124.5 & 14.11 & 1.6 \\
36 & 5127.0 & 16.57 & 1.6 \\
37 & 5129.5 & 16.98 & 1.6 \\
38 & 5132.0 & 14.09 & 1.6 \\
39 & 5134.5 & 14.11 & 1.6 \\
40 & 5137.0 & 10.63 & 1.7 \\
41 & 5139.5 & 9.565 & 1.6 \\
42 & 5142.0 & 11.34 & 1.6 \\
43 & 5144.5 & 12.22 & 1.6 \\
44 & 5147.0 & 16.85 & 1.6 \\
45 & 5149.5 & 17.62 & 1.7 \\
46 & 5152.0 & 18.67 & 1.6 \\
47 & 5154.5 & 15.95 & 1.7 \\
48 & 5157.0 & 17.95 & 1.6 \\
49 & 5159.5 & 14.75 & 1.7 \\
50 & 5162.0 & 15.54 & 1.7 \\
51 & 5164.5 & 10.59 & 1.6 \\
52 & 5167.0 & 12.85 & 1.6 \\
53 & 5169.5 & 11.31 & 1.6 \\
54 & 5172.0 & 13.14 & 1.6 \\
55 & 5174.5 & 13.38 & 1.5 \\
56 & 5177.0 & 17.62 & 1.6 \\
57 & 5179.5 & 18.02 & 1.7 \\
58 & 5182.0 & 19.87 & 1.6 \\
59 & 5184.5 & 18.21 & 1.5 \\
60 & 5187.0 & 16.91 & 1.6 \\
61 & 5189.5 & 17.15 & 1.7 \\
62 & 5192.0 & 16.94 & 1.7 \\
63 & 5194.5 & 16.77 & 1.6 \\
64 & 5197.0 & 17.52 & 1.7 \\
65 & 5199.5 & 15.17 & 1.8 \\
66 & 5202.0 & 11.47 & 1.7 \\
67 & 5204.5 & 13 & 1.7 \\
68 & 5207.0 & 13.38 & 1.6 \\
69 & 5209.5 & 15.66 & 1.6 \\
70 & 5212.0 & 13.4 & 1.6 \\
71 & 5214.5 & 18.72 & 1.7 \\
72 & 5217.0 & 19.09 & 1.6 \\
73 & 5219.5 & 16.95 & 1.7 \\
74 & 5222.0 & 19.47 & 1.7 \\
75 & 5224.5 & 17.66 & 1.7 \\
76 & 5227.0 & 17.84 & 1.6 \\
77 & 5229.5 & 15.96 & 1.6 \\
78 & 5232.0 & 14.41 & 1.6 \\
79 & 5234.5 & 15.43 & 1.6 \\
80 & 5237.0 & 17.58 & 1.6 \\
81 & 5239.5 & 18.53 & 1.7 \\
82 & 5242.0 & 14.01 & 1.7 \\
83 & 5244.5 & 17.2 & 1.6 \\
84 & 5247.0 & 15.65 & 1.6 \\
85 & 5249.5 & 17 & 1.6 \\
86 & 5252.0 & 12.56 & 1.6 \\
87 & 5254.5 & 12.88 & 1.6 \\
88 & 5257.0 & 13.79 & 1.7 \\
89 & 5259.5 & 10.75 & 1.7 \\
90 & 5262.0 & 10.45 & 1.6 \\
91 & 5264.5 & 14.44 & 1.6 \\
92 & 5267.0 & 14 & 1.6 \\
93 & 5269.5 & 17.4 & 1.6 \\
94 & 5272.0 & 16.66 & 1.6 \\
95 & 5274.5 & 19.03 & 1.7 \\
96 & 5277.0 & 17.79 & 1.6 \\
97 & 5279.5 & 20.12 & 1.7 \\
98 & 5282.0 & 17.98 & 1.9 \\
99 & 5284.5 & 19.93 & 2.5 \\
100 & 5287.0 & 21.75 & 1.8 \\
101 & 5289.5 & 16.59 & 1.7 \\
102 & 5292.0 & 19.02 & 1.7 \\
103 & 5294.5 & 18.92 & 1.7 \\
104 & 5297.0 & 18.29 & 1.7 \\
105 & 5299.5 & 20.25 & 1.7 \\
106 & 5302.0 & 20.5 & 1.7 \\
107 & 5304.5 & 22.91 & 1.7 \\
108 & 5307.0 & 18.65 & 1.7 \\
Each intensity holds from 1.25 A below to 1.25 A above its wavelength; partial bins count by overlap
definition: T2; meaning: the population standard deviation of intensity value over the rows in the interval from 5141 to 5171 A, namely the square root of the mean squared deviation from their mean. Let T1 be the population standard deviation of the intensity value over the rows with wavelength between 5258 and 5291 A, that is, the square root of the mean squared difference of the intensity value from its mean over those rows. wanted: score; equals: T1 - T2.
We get 0.6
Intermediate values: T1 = 3.32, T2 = 2.8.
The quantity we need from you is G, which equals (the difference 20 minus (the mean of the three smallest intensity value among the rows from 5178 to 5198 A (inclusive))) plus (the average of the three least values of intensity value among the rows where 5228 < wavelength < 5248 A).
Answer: 17.7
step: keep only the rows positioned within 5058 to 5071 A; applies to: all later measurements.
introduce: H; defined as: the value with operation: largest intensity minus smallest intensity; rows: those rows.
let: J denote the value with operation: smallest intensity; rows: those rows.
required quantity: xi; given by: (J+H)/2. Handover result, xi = 7.7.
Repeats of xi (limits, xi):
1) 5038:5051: 8.1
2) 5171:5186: 9.9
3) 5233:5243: 9.3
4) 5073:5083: 7.8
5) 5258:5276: 9.5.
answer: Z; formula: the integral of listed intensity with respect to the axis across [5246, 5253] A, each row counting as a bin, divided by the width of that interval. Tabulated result 15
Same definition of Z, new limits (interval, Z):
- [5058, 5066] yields 13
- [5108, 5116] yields 32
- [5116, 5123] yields 11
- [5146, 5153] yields 18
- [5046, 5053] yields 13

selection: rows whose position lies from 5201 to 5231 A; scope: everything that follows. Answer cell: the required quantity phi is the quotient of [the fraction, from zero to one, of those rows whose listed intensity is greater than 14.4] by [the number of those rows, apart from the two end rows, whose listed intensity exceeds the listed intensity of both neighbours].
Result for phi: 0.17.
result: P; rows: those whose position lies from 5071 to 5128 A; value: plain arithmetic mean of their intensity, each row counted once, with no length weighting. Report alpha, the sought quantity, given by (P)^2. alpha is 286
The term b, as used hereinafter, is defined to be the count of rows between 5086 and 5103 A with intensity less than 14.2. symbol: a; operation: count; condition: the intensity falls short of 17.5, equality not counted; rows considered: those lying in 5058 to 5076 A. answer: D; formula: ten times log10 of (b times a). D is 16.2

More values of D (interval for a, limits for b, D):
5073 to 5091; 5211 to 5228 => 8.5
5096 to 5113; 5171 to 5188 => 7.8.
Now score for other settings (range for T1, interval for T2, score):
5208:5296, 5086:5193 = -3.8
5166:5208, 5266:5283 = 0.8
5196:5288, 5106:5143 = -7.1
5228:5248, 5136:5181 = -1.5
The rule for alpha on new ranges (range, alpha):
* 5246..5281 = 230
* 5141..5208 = 235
